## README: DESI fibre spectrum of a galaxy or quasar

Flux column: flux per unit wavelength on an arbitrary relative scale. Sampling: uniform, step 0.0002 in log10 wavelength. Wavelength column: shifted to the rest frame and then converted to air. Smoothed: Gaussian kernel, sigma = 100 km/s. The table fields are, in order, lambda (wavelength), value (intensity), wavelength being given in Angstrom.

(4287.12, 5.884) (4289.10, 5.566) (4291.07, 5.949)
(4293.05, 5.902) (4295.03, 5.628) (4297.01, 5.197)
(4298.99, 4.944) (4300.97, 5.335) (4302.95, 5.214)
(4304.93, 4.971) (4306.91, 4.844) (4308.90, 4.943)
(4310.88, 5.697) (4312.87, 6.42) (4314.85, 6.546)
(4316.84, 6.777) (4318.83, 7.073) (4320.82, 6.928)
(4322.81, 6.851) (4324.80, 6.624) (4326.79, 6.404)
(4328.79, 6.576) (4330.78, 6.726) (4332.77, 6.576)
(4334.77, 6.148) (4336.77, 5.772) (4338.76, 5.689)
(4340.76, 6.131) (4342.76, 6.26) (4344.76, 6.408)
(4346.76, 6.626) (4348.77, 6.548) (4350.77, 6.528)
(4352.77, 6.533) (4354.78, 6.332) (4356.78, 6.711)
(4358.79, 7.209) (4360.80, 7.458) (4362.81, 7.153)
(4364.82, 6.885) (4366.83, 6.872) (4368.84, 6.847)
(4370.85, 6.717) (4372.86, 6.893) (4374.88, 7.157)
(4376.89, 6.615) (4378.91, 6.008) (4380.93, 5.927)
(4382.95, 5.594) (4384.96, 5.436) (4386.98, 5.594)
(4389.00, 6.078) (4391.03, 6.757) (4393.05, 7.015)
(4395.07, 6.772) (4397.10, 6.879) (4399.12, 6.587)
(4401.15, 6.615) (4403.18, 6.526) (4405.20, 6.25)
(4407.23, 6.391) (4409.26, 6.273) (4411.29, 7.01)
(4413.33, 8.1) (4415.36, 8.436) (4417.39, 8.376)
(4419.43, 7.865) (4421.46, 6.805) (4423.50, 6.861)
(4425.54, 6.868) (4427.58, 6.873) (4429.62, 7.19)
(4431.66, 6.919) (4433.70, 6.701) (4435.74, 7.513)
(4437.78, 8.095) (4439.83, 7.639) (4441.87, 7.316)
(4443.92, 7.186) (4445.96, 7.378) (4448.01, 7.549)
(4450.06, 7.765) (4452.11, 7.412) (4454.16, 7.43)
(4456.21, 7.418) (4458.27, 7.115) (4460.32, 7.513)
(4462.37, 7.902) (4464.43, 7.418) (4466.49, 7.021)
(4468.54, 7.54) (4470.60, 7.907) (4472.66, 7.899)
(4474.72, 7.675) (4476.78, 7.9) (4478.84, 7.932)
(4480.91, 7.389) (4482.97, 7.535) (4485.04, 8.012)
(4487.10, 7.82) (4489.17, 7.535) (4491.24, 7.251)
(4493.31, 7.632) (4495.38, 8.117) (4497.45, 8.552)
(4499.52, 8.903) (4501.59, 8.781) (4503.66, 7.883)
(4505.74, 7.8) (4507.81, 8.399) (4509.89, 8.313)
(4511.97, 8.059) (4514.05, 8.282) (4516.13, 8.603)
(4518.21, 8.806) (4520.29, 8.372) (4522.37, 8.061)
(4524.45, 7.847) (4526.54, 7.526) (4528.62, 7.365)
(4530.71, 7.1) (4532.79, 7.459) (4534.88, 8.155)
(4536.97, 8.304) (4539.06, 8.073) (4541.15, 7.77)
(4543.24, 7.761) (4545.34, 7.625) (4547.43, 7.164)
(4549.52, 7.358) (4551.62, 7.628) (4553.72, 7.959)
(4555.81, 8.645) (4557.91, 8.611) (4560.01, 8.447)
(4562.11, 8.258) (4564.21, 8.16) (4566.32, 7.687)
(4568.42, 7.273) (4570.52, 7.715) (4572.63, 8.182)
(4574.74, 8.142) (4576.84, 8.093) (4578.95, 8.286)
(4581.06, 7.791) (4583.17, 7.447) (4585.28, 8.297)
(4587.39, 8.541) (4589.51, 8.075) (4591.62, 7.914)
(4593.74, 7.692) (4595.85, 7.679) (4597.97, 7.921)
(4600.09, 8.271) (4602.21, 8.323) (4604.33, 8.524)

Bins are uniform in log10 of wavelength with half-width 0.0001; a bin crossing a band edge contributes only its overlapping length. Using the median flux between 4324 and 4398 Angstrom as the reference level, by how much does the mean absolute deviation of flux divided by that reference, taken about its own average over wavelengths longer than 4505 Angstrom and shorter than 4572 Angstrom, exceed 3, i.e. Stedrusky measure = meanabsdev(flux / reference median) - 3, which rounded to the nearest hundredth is -2.94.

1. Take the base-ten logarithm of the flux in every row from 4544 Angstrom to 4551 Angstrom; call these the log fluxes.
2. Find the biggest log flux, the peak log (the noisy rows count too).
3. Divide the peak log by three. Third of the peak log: 0.294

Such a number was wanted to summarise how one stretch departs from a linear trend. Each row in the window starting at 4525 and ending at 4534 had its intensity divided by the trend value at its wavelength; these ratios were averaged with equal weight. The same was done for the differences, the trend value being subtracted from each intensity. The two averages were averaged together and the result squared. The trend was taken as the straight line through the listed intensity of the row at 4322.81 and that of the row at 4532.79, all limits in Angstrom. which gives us 0.2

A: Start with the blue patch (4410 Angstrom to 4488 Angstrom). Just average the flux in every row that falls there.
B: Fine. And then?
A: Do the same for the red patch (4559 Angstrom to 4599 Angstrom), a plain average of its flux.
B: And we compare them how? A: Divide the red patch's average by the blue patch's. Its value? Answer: 1.06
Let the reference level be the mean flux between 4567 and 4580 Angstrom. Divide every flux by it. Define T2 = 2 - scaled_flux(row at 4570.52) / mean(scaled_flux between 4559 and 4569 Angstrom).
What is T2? 1.03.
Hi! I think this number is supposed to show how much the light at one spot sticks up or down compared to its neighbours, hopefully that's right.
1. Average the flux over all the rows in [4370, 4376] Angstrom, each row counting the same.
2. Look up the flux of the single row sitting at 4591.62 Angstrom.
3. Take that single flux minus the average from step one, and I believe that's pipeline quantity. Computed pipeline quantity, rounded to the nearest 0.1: 1.0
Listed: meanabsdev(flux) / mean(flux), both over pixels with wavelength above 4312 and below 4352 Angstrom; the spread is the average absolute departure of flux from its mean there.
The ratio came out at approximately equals 0.040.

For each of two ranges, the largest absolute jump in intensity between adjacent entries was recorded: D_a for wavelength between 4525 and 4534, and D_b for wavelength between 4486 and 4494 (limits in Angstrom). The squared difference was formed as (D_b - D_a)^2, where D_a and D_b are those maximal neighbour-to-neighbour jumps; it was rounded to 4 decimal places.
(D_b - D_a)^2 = 0.0005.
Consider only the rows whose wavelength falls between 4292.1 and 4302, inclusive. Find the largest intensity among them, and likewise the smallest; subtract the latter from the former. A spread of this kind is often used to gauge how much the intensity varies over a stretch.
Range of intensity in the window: 1.0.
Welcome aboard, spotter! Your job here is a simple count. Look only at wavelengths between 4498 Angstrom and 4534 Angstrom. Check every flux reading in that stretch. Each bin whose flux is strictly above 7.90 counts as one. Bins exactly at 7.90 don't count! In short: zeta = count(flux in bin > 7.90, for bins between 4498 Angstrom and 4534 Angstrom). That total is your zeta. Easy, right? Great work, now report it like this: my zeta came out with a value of 10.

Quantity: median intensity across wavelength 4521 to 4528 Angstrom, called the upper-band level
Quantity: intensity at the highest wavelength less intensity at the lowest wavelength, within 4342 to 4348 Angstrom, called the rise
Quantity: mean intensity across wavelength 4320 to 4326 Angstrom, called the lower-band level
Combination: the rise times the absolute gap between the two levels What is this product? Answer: 0.4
